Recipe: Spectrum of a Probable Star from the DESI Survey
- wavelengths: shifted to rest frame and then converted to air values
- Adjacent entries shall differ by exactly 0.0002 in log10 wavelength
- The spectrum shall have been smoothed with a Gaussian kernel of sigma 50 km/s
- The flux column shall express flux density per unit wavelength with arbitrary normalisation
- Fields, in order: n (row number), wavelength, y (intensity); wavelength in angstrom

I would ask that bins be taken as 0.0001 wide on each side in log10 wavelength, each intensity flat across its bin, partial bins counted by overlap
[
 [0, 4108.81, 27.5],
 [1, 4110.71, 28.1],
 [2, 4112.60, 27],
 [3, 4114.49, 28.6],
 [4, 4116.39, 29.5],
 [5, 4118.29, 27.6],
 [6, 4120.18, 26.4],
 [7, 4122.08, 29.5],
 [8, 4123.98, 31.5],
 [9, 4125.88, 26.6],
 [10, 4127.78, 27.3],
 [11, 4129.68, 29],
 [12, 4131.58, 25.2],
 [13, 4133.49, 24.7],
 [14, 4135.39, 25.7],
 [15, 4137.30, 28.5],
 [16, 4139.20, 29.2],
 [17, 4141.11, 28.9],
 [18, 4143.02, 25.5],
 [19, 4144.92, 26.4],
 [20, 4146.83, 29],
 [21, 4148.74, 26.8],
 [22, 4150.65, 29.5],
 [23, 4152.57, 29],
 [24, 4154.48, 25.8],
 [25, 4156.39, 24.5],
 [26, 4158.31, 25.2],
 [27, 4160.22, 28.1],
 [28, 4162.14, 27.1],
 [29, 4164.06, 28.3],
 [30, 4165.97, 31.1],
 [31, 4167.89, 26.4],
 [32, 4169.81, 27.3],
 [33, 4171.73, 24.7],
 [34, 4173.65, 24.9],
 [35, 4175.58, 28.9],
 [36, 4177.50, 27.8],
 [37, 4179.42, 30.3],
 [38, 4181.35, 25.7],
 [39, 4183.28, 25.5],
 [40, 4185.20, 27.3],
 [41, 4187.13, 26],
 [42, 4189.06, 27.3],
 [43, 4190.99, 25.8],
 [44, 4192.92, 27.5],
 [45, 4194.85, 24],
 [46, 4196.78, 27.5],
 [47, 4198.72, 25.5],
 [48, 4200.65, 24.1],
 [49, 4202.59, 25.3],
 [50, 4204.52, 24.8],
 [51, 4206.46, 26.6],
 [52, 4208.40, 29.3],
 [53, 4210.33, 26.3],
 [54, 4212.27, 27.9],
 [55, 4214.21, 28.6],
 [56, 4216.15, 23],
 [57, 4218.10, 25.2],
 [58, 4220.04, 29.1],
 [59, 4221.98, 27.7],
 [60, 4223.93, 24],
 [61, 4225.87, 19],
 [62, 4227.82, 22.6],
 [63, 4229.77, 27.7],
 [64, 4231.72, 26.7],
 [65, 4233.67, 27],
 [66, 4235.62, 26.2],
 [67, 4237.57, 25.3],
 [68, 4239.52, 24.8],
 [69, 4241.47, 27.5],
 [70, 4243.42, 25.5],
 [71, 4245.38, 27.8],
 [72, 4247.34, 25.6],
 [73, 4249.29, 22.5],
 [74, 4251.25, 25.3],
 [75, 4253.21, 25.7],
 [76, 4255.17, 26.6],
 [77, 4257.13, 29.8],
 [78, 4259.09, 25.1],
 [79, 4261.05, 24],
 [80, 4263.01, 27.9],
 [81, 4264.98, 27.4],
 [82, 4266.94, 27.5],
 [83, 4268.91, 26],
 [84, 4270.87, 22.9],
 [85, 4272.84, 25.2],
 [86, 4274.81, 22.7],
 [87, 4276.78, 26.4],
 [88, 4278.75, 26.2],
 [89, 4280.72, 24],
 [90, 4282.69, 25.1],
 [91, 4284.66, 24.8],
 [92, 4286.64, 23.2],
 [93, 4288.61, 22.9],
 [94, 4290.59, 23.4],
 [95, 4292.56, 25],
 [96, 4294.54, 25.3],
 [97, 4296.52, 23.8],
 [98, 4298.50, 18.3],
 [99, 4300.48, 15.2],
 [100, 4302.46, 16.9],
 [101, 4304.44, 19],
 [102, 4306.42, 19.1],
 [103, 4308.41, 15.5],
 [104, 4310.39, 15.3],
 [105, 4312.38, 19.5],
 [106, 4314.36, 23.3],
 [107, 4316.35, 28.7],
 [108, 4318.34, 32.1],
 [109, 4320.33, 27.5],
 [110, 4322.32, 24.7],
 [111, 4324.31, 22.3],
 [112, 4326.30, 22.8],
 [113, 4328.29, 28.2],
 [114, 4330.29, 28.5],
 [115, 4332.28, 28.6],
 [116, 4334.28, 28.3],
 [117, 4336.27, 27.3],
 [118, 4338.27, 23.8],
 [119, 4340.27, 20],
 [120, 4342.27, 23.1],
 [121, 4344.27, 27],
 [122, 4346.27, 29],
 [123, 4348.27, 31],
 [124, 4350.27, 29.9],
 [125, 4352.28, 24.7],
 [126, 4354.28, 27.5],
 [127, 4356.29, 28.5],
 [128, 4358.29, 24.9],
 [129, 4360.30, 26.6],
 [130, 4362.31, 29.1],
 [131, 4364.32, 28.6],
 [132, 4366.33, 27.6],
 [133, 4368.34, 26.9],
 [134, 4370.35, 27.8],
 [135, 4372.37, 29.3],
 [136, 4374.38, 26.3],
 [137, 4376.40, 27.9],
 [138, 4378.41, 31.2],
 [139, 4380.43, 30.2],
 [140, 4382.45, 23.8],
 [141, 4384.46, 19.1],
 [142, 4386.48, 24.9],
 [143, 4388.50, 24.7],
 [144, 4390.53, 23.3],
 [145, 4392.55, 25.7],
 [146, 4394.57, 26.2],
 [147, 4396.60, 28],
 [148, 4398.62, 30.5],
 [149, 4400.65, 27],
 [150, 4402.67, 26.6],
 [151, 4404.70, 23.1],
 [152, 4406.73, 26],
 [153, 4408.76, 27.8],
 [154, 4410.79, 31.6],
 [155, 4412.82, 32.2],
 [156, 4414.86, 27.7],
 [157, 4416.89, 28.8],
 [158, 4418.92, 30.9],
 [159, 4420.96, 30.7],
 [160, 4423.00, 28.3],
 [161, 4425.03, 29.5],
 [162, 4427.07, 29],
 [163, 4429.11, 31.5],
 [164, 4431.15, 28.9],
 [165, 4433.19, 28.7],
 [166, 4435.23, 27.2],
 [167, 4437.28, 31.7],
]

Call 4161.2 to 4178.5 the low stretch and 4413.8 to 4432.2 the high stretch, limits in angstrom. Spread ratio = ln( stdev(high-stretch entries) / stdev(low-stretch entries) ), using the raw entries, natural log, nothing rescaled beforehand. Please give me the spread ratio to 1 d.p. -0.4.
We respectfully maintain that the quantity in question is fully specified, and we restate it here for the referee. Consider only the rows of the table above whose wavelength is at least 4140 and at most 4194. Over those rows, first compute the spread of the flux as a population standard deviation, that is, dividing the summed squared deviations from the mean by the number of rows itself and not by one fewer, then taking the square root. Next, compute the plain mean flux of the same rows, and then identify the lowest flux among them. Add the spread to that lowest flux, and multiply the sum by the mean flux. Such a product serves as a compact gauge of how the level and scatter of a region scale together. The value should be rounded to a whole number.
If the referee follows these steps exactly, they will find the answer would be 712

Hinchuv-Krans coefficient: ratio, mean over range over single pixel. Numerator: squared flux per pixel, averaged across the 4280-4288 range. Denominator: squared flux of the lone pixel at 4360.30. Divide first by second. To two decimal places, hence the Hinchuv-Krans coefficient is 0.83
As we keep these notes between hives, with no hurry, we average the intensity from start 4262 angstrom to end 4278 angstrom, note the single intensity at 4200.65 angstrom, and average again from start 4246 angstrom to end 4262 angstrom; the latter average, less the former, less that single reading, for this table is -24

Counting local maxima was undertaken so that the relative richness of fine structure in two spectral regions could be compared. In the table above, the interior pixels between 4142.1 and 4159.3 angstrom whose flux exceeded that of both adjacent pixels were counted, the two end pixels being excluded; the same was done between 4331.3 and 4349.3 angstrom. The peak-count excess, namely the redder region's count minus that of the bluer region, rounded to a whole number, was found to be -2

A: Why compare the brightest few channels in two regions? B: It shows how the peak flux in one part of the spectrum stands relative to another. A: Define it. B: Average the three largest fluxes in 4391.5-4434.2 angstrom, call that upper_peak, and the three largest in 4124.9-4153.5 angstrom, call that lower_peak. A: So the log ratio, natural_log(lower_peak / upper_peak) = -0.083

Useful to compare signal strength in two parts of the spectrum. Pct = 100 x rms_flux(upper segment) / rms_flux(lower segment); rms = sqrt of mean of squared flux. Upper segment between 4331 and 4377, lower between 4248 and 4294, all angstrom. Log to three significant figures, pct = 108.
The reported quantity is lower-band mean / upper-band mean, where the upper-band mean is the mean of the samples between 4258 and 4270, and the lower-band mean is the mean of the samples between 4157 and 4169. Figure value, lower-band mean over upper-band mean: 1.05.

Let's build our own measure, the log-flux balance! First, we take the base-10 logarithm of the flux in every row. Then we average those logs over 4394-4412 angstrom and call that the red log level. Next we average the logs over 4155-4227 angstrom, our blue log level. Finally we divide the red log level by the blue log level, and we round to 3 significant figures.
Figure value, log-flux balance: 1.01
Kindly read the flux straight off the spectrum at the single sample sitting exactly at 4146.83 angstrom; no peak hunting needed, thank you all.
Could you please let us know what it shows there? 29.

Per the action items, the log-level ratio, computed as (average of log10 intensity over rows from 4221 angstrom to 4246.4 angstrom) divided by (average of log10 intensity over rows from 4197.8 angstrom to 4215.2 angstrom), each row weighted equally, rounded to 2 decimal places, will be 0.99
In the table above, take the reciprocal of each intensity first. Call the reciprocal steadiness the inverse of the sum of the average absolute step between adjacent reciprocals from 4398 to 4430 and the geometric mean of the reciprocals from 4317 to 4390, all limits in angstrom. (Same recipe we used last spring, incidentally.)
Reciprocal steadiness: 24.9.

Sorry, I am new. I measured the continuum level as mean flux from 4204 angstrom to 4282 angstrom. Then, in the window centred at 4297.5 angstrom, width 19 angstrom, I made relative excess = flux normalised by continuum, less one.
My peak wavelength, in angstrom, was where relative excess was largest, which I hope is 4294.54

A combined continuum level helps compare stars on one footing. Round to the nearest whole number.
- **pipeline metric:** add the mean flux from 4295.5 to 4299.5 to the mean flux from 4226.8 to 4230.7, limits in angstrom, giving 46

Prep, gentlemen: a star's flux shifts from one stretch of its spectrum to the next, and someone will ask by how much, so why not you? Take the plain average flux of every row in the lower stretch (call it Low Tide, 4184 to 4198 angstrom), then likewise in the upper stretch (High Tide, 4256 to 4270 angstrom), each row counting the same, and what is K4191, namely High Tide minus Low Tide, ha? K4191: 0.3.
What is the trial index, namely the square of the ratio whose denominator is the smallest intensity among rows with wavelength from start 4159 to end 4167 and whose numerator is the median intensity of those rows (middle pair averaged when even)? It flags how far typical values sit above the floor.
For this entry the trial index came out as 1.08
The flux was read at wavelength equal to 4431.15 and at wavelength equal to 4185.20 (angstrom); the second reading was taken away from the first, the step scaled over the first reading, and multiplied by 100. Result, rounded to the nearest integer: 6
